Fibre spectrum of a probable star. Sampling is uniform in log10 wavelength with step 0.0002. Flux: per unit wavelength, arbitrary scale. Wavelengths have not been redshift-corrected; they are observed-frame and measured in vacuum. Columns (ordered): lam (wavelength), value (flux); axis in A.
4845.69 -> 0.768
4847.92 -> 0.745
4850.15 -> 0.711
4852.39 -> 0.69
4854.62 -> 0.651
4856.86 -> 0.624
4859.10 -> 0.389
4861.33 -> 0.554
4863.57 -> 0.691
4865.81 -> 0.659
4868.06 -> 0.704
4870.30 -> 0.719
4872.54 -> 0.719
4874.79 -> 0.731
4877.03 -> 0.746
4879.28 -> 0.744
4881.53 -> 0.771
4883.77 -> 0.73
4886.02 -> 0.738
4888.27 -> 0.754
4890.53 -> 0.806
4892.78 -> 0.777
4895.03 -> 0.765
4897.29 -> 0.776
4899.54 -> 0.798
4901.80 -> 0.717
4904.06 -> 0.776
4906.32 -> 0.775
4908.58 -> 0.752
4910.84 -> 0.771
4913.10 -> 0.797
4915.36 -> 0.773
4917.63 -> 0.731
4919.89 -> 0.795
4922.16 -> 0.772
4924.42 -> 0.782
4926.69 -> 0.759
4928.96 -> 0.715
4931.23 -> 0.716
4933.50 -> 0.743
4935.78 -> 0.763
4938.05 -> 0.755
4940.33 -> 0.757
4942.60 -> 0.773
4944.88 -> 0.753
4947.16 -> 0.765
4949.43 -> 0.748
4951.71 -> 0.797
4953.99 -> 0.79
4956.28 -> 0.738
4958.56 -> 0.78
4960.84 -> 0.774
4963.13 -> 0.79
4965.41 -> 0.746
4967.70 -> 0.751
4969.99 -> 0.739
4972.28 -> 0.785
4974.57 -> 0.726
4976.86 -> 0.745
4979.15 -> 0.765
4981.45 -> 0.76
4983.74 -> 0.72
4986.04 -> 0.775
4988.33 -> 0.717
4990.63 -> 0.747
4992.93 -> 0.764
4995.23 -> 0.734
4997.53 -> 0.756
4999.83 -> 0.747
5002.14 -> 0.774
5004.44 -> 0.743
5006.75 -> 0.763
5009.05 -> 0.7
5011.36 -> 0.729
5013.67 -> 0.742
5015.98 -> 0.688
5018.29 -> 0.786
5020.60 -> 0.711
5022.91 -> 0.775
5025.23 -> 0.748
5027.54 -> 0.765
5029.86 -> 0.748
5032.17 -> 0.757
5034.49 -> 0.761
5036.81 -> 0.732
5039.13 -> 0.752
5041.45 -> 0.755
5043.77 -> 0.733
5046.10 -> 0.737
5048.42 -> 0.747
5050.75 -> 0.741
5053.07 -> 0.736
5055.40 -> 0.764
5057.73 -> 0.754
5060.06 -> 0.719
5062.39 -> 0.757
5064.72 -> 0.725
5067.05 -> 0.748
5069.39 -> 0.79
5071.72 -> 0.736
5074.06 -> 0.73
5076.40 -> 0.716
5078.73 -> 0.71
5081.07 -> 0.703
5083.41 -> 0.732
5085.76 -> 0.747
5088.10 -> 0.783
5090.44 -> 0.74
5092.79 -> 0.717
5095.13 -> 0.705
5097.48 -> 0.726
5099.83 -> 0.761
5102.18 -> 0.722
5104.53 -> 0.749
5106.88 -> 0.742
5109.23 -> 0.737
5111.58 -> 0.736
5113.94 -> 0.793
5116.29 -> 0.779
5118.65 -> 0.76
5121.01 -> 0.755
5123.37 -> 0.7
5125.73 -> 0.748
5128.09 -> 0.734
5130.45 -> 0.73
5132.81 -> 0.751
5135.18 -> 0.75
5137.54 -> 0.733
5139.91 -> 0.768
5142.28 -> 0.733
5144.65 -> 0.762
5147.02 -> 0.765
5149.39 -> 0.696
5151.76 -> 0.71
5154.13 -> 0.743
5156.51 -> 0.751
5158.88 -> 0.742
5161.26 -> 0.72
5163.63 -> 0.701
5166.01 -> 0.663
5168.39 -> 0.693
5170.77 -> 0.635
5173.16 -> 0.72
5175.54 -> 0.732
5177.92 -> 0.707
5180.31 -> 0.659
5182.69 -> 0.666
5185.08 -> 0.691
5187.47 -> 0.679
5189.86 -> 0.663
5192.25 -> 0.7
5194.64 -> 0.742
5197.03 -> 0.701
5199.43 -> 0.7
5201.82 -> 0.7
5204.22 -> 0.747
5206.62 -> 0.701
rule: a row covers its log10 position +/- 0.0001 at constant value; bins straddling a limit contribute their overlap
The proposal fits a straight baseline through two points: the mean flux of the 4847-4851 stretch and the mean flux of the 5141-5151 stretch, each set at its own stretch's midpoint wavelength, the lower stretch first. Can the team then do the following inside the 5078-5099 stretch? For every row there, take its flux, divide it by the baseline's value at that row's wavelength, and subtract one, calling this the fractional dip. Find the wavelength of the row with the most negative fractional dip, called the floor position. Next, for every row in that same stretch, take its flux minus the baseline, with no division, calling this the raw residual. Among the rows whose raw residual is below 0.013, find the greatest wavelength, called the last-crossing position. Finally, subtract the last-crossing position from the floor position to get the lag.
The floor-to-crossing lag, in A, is -16.4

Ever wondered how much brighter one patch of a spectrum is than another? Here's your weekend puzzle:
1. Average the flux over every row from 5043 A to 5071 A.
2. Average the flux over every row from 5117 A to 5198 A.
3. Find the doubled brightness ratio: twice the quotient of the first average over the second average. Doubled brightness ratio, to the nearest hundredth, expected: 2.08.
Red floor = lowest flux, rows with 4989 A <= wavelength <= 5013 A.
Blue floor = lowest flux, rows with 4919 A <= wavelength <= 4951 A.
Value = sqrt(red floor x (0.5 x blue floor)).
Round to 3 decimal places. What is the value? 0.500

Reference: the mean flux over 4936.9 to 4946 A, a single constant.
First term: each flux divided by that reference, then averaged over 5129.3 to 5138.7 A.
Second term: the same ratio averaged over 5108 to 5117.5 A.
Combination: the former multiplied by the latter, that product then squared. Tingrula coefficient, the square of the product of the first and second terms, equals 0.96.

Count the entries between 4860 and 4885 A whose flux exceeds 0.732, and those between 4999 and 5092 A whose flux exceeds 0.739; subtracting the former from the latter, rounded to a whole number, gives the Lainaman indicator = 21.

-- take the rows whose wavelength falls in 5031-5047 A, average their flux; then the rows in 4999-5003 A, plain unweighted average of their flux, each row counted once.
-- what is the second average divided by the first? 1.02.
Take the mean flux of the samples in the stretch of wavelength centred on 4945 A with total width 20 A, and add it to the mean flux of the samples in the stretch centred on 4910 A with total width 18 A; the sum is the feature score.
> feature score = 1.53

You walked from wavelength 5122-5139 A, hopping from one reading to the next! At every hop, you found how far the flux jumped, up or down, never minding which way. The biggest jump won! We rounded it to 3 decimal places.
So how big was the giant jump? 0.048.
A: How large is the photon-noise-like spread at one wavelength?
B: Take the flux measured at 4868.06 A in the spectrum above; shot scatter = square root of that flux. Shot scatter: 0.839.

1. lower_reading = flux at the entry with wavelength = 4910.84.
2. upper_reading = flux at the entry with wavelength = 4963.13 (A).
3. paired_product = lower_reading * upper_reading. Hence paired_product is 0.61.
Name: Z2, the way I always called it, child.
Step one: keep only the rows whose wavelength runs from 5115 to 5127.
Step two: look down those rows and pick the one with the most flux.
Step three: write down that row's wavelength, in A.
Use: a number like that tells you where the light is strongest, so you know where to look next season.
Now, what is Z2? 5116.29 A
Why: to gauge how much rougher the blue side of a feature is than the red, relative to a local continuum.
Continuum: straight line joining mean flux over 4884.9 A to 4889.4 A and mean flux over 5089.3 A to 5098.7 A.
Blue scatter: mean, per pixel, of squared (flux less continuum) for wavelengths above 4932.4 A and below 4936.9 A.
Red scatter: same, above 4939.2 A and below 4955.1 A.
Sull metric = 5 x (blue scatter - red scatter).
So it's -0.005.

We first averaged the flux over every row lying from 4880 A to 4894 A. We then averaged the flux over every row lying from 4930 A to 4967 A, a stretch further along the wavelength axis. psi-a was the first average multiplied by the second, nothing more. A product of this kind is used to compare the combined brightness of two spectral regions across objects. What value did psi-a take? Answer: 0.581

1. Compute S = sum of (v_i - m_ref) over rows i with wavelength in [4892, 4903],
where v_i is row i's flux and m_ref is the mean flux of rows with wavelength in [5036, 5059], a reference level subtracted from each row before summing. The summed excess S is 0.11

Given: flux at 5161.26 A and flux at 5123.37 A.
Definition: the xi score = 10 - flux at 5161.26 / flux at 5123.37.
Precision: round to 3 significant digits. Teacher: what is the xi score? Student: 8.97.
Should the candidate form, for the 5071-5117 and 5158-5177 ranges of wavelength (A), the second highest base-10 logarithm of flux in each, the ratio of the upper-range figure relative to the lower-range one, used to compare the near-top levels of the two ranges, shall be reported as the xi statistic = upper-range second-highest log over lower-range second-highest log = 1.28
